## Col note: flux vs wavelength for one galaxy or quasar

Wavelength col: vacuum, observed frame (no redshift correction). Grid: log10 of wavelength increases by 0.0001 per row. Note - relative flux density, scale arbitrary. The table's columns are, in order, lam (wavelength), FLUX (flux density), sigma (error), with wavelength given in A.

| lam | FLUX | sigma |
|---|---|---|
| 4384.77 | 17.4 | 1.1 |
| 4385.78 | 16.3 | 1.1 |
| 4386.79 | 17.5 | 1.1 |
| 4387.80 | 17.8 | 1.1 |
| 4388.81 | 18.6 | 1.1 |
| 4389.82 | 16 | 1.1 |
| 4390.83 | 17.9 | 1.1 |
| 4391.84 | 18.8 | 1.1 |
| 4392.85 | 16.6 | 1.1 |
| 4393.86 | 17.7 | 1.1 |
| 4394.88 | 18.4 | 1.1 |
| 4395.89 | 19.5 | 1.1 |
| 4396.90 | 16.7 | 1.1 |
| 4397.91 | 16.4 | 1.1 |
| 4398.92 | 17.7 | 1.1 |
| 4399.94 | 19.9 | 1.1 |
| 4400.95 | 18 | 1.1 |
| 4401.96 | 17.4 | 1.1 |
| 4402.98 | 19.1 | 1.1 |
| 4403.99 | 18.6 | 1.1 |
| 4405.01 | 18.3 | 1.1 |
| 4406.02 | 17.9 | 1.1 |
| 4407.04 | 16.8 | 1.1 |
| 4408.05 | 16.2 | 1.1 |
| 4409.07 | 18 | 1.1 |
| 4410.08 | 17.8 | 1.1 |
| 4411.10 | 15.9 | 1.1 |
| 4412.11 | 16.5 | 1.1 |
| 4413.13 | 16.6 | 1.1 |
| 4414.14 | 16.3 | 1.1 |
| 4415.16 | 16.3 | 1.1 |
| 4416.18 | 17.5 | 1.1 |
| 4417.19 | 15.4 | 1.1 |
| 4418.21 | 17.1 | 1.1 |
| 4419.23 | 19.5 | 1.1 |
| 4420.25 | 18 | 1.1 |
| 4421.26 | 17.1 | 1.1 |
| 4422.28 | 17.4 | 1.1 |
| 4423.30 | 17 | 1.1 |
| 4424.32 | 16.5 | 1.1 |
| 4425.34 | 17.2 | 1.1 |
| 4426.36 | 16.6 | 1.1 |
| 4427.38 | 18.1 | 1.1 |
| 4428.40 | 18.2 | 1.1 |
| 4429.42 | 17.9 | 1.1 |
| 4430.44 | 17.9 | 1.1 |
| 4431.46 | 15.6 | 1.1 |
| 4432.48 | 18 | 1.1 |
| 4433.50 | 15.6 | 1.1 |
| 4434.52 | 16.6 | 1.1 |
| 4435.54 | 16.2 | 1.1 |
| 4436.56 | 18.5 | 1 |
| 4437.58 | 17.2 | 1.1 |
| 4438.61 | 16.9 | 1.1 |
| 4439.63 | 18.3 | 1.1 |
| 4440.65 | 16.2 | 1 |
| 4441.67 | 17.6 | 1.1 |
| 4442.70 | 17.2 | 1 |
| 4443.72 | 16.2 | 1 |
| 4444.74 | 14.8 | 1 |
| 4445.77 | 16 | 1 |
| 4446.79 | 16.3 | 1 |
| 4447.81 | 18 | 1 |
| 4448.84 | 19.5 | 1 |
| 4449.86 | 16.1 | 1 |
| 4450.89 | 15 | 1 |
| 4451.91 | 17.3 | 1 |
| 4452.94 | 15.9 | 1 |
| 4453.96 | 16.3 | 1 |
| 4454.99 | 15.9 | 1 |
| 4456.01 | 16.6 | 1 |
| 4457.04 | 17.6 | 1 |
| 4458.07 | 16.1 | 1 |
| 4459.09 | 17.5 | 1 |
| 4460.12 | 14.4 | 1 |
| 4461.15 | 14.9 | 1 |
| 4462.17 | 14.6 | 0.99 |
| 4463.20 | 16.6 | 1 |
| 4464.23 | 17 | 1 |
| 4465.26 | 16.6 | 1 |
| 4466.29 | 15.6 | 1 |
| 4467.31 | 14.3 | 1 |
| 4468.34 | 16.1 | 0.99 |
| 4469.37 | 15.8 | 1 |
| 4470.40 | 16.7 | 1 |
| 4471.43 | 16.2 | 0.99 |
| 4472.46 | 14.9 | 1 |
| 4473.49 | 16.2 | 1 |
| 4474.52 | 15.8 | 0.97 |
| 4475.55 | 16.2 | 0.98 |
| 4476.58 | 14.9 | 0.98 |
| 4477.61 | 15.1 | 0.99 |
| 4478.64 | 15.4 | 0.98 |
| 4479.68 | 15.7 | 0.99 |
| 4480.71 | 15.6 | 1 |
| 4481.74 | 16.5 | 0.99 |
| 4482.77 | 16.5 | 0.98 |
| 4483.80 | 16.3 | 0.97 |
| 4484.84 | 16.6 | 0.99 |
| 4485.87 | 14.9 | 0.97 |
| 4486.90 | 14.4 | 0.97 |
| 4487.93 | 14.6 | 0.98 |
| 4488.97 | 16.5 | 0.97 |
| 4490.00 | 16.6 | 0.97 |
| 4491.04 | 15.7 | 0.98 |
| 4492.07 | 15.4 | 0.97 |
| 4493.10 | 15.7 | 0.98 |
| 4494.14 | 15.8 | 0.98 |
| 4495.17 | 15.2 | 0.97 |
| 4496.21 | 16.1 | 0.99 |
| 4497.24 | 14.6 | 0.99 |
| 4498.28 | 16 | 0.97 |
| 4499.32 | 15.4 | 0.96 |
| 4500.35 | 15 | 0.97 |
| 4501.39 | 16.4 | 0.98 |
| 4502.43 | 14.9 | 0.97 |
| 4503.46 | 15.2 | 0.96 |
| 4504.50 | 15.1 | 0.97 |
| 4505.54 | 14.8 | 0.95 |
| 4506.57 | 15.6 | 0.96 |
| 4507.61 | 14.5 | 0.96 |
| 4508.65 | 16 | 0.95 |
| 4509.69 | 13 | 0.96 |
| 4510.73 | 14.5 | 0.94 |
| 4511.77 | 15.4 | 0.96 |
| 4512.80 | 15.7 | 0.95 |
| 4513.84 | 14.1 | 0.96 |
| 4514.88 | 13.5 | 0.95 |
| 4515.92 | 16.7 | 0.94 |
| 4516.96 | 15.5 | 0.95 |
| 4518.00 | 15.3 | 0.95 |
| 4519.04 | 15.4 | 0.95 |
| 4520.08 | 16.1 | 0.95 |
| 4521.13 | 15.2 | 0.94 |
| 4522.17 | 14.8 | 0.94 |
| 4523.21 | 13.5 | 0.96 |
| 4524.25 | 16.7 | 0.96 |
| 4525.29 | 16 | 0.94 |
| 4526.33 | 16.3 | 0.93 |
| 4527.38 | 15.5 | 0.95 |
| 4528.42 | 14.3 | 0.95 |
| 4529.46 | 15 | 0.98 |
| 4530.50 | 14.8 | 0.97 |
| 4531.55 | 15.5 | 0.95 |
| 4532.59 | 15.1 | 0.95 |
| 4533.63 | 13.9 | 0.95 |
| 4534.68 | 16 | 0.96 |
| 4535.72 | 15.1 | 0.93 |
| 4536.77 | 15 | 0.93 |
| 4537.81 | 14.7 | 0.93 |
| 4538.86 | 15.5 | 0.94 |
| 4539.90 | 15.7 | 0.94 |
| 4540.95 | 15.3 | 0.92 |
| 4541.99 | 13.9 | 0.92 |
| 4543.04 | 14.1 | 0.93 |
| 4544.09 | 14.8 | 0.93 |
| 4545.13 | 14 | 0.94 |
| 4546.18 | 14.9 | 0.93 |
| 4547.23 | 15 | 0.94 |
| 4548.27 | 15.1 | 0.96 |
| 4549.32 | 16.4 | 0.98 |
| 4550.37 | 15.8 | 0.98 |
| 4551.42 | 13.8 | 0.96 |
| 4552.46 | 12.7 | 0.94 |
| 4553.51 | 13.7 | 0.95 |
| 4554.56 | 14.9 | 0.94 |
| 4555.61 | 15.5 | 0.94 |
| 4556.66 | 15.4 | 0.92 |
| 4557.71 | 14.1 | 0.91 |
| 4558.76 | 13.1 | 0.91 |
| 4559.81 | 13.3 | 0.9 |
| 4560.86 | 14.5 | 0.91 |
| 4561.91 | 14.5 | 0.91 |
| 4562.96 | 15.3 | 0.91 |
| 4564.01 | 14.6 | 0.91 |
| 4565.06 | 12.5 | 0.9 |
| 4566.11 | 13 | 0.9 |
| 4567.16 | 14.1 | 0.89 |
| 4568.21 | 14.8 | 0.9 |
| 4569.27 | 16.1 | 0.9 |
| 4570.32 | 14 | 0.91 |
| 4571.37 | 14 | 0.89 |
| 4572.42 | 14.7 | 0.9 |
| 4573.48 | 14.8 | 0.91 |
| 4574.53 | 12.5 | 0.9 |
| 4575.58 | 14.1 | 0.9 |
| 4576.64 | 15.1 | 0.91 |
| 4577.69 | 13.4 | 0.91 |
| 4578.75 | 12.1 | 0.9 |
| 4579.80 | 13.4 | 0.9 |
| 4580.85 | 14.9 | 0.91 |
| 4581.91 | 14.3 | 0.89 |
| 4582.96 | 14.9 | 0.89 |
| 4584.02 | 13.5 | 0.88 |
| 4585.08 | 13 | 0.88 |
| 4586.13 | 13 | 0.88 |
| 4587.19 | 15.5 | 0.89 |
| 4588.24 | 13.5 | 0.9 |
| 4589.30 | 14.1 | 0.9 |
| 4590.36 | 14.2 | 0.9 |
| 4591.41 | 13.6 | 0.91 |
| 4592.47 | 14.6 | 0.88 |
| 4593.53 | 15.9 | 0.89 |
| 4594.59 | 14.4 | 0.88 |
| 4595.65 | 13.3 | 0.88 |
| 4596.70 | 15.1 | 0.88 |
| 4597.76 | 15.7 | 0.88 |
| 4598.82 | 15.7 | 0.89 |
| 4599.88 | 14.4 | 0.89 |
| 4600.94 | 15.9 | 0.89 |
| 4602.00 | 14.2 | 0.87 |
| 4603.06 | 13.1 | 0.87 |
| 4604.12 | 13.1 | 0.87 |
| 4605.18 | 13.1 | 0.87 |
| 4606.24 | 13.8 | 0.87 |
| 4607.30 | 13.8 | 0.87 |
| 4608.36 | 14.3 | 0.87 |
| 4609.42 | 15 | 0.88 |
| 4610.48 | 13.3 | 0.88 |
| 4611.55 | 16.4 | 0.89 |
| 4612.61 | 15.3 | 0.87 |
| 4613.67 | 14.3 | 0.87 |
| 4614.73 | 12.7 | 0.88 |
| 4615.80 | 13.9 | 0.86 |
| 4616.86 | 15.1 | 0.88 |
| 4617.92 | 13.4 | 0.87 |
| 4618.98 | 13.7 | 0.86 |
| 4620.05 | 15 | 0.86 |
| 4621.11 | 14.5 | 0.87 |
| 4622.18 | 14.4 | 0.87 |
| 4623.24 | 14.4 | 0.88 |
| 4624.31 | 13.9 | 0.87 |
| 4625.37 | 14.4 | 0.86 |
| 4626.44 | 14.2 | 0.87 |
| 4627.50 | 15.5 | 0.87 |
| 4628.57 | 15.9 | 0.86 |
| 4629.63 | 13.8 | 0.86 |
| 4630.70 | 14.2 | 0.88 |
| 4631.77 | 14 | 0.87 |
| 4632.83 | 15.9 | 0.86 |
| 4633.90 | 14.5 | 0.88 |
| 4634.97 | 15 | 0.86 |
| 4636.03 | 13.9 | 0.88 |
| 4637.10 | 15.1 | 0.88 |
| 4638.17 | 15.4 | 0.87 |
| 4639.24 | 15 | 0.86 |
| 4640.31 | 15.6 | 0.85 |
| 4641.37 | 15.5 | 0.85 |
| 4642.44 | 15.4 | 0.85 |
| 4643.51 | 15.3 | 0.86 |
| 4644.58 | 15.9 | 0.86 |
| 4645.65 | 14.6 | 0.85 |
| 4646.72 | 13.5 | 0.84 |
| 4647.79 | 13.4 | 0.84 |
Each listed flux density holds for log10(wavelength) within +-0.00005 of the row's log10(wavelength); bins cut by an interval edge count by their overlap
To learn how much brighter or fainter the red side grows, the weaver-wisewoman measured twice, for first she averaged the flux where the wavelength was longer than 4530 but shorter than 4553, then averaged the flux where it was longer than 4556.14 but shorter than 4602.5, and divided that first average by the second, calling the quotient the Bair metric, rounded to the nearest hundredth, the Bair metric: 1.04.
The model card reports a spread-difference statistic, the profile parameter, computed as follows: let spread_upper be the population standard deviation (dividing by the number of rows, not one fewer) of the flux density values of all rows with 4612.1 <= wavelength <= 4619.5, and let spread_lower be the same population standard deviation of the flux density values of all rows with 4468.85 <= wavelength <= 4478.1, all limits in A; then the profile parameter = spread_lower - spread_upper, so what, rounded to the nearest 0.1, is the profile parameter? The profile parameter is -0.2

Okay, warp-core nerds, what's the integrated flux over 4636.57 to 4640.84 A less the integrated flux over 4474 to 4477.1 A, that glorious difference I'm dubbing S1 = 17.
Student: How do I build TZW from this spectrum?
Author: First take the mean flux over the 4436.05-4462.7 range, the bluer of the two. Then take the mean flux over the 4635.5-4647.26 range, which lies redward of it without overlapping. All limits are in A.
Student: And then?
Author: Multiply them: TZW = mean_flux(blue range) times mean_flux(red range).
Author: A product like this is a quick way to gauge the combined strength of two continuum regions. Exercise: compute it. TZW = 249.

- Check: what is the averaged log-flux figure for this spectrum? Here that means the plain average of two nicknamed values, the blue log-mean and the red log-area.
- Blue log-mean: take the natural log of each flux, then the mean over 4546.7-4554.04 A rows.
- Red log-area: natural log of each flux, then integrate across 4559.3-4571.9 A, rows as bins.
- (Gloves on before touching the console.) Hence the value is 18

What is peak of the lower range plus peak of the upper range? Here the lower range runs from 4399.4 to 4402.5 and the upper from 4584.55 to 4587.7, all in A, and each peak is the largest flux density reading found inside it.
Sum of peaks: 35.4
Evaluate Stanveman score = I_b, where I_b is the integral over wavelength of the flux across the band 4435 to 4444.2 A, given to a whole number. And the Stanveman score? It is 158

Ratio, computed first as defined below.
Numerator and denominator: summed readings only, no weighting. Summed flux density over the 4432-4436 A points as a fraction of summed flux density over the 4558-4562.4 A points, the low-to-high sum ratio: 1.20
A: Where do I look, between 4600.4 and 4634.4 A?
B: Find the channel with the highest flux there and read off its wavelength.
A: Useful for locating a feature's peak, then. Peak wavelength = 4611.55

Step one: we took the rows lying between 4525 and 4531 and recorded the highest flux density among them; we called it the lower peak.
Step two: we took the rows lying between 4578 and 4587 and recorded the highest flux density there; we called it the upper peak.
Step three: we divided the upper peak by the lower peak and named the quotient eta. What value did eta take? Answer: 0.91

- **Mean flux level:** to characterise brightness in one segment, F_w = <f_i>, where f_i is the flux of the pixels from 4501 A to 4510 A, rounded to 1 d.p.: 15.1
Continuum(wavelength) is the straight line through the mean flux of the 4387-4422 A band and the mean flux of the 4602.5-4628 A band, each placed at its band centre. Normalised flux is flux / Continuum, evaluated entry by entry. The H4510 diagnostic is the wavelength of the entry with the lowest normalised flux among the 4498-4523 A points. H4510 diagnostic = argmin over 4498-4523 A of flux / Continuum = 4509.69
